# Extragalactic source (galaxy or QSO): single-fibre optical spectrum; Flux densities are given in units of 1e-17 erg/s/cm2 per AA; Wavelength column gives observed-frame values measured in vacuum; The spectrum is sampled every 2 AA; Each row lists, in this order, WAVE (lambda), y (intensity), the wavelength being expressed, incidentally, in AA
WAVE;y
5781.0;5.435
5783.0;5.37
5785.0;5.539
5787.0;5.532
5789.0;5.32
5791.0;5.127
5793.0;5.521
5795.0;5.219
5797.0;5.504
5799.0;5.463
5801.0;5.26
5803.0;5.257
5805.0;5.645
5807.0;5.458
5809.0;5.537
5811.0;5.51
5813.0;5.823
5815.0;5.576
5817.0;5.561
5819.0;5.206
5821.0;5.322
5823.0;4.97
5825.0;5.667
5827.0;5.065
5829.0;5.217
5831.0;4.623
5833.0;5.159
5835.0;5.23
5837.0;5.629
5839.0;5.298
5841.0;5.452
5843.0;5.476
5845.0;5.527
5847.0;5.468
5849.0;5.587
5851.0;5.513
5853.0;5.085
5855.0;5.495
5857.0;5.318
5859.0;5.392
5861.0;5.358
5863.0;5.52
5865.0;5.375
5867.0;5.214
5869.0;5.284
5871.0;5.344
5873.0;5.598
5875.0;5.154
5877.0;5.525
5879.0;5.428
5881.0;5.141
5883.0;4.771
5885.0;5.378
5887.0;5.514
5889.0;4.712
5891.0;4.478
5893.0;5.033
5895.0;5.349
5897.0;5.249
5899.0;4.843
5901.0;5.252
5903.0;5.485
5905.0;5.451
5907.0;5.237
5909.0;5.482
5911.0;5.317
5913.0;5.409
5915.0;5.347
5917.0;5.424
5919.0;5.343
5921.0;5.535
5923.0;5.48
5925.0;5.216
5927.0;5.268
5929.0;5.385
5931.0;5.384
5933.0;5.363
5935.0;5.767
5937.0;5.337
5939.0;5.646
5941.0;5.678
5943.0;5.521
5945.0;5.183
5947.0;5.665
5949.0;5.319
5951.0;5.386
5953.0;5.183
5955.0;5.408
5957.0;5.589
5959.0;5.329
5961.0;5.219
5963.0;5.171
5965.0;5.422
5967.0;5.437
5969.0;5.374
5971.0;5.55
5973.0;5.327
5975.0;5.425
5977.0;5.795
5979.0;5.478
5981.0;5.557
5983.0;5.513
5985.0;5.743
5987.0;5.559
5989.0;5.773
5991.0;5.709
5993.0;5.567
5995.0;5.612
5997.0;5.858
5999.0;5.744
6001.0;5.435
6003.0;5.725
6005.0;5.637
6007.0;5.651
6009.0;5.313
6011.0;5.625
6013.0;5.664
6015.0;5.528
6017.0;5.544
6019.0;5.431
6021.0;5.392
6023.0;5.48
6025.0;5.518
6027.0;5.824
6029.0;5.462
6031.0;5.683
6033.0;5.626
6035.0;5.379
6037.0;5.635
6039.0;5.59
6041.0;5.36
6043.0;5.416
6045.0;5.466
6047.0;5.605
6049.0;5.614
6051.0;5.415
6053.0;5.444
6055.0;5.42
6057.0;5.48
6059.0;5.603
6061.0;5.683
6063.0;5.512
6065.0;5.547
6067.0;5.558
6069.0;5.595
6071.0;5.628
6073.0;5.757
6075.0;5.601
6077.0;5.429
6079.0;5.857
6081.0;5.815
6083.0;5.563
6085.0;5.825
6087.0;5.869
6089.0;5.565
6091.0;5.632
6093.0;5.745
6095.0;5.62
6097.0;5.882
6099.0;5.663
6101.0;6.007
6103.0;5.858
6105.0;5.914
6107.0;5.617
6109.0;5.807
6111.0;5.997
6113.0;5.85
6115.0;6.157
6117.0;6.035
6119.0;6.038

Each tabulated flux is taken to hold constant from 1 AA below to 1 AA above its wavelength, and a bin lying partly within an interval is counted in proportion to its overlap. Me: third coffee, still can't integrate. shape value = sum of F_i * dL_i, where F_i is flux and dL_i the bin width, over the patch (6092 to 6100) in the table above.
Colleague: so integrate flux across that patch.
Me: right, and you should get 45.8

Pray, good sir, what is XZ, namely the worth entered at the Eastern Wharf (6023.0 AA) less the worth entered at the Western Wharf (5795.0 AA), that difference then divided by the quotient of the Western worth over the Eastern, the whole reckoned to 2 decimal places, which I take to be 0.27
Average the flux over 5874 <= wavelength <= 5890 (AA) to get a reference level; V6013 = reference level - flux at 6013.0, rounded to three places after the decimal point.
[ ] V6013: -0.461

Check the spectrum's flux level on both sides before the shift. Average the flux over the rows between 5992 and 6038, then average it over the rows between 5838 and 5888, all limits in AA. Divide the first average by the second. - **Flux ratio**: 1.04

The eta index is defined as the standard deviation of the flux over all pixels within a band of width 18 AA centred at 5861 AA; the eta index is 0.13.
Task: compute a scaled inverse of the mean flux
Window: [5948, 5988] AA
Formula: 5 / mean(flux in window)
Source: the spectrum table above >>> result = 0.919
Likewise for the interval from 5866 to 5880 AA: 0.932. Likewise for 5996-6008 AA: 0.881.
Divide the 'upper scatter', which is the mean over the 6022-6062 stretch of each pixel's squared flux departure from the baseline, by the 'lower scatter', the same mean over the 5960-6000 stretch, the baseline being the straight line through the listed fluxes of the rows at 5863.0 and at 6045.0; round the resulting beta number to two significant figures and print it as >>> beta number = 0.49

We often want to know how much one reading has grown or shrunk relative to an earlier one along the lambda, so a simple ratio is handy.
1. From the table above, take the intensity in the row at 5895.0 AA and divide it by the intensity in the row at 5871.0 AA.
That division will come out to 1.001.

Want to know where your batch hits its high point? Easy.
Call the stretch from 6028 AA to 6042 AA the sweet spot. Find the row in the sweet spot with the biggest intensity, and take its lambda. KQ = 6031.0 AA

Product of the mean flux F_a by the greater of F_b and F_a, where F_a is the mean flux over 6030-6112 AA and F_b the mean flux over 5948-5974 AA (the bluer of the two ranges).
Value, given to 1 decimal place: 31.8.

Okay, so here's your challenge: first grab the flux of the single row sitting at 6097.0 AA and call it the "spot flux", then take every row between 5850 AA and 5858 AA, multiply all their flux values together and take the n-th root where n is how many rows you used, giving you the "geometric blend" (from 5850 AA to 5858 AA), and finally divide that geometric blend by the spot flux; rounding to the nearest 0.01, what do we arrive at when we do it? 0.91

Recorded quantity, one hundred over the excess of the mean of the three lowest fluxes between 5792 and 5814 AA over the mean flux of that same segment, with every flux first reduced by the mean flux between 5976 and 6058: -440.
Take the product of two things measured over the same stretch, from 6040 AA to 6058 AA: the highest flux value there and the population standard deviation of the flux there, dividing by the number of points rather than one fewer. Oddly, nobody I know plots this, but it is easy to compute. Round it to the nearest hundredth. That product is 0.46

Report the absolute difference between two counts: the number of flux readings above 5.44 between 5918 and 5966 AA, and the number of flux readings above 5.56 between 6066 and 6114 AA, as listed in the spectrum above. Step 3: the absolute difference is 14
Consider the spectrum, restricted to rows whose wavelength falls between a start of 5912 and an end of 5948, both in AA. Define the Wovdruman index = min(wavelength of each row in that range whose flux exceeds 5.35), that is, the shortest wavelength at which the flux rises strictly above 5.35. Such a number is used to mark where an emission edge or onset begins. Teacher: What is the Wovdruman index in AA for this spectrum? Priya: 5913.0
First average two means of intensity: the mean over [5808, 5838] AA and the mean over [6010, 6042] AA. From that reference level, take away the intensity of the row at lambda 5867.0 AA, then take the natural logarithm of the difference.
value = -1.5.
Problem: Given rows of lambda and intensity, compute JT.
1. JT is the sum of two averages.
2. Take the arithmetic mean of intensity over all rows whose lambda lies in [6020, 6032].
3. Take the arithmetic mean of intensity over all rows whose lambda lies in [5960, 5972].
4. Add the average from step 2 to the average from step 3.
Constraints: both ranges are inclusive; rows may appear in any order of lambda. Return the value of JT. 10.9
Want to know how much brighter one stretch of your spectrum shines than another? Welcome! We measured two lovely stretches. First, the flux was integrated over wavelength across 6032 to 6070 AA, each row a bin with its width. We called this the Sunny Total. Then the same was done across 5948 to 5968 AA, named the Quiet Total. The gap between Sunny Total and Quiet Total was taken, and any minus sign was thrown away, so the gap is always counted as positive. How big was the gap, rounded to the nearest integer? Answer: 103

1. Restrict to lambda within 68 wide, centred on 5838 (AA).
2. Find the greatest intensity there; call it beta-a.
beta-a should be 5.823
